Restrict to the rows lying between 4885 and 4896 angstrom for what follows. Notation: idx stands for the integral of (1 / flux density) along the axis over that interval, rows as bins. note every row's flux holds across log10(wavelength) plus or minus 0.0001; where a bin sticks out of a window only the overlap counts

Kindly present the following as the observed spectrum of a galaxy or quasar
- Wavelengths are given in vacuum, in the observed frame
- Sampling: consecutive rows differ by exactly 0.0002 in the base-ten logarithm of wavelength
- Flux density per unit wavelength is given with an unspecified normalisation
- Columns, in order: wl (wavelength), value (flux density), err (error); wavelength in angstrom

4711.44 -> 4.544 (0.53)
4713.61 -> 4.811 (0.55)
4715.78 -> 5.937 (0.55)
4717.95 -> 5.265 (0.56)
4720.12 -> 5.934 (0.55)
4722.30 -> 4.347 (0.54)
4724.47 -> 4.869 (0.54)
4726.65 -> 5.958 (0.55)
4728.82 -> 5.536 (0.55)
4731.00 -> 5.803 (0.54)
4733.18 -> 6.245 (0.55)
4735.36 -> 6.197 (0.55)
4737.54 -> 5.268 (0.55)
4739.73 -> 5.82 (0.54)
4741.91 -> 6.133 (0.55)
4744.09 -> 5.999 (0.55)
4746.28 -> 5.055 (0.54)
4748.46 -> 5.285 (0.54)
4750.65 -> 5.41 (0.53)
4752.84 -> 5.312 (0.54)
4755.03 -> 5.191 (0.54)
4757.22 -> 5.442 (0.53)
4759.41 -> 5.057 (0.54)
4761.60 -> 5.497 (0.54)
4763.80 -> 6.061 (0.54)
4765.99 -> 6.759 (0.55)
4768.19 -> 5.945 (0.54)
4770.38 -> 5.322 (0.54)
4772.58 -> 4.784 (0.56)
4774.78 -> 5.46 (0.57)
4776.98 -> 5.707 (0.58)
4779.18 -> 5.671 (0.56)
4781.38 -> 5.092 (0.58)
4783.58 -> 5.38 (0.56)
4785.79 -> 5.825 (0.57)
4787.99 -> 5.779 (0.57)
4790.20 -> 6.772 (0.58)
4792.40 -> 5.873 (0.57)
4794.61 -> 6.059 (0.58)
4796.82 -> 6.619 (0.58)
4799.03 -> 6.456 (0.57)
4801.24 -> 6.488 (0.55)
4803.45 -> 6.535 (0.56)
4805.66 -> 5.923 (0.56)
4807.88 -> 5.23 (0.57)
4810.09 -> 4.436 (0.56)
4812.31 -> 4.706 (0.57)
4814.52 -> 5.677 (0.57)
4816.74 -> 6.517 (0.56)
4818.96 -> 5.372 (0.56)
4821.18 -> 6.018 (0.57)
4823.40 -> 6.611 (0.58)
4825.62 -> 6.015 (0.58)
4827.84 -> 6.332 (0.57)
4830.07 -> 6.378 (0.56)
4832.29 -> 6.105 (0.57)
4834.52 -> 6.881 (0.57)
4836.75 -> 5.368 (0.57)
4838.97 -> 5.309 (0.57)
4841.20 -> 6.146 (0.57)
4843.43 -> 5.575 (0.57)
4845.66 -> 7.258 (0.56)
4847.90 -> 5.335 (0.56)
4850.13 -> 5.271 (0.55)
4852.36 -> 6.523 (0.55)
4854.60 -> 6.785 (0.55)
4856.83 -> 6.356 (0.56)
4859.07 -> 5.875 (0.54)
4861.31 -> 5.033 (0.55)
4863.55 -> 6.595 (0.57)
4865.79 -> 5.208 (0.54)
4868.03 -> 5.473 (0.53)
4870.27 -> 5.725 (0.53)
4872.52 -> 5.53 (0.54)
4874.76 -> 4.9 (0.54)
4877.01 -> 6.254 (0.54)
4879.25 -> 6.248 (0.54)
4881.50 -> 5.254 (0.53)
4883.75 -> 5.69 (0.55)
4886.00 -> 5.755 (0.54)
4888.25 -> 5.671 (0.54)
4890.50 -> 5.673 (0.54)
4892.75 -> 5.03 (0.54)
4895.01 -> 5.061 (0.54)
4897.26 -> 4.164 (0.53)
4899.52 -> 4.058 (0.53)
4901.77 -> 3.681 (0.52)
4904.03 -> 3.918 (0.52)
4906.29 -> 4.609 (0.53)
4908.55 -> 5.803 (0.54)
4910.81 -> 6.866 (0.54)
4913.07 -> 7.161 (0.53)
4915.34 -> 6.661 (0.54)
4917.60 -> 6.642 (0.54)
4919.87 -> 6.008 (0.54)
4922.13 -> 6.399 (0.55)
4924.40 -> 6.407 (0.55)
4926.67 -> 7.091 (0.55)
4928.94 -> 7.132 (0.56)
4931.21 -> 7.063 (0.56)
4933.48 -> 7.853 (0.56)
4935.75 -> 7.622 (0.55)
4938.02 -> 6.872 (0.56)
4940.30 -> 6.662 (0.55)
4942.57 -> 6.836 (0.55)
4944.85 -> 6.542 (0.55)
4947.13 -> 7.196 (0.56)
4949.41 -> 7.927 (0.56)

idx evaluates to 2.0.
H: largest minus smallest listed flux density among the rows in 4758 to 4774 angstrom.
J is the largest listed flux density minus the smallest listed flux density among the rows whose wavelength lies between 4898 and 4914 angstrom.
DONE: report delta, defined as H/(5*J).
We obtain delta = 0.11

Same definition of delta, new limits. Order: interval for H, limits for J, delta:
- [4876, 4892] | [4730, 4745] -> 0.20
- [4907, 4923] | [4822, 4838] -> 0.18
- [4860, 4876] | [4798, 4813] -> 0.16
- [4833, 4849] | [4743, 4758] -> 0.41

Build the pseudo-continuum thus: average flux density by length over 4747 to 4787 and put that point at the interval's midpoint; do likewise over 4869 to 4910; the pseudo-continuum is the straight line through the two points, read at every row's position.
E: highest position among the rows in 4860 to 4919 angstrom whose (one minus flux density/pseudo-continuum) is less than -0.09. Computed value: 4917.60 angstrom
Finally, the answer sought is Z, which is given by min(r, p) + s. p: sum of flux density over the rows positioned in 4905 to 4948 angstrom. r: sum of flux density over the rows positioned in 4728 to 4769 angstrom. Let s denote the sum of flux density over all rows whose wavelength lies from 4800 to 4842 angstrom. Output 220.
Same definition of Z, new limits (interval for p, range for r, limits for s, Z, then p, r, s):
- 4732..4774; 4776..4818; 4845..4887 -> 218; 107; 111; 111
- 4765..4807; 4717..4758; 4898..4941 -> 224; 112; 105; 119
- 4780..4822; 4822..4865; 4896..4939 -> 227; 111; 116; 116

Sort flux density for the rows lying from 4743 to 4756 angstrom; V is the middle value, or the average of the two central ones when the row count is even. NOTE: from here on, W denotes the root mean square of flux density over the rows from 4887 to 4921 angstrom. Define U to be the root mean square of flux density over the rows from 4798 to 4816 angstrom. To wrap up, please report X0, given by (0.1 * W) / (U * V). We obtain 0.0181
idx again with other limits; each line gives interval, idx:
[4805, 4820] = 2.8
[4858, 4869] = 2.0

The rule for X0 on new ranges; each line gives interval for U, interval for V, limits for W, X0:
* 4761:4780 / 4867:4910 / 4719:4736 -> 0.0181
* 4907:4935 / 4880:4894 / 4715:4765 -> 0.0145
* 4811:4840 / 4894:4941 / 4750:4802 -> 0.0145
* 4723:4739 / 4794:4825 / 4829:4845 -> 0.0174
